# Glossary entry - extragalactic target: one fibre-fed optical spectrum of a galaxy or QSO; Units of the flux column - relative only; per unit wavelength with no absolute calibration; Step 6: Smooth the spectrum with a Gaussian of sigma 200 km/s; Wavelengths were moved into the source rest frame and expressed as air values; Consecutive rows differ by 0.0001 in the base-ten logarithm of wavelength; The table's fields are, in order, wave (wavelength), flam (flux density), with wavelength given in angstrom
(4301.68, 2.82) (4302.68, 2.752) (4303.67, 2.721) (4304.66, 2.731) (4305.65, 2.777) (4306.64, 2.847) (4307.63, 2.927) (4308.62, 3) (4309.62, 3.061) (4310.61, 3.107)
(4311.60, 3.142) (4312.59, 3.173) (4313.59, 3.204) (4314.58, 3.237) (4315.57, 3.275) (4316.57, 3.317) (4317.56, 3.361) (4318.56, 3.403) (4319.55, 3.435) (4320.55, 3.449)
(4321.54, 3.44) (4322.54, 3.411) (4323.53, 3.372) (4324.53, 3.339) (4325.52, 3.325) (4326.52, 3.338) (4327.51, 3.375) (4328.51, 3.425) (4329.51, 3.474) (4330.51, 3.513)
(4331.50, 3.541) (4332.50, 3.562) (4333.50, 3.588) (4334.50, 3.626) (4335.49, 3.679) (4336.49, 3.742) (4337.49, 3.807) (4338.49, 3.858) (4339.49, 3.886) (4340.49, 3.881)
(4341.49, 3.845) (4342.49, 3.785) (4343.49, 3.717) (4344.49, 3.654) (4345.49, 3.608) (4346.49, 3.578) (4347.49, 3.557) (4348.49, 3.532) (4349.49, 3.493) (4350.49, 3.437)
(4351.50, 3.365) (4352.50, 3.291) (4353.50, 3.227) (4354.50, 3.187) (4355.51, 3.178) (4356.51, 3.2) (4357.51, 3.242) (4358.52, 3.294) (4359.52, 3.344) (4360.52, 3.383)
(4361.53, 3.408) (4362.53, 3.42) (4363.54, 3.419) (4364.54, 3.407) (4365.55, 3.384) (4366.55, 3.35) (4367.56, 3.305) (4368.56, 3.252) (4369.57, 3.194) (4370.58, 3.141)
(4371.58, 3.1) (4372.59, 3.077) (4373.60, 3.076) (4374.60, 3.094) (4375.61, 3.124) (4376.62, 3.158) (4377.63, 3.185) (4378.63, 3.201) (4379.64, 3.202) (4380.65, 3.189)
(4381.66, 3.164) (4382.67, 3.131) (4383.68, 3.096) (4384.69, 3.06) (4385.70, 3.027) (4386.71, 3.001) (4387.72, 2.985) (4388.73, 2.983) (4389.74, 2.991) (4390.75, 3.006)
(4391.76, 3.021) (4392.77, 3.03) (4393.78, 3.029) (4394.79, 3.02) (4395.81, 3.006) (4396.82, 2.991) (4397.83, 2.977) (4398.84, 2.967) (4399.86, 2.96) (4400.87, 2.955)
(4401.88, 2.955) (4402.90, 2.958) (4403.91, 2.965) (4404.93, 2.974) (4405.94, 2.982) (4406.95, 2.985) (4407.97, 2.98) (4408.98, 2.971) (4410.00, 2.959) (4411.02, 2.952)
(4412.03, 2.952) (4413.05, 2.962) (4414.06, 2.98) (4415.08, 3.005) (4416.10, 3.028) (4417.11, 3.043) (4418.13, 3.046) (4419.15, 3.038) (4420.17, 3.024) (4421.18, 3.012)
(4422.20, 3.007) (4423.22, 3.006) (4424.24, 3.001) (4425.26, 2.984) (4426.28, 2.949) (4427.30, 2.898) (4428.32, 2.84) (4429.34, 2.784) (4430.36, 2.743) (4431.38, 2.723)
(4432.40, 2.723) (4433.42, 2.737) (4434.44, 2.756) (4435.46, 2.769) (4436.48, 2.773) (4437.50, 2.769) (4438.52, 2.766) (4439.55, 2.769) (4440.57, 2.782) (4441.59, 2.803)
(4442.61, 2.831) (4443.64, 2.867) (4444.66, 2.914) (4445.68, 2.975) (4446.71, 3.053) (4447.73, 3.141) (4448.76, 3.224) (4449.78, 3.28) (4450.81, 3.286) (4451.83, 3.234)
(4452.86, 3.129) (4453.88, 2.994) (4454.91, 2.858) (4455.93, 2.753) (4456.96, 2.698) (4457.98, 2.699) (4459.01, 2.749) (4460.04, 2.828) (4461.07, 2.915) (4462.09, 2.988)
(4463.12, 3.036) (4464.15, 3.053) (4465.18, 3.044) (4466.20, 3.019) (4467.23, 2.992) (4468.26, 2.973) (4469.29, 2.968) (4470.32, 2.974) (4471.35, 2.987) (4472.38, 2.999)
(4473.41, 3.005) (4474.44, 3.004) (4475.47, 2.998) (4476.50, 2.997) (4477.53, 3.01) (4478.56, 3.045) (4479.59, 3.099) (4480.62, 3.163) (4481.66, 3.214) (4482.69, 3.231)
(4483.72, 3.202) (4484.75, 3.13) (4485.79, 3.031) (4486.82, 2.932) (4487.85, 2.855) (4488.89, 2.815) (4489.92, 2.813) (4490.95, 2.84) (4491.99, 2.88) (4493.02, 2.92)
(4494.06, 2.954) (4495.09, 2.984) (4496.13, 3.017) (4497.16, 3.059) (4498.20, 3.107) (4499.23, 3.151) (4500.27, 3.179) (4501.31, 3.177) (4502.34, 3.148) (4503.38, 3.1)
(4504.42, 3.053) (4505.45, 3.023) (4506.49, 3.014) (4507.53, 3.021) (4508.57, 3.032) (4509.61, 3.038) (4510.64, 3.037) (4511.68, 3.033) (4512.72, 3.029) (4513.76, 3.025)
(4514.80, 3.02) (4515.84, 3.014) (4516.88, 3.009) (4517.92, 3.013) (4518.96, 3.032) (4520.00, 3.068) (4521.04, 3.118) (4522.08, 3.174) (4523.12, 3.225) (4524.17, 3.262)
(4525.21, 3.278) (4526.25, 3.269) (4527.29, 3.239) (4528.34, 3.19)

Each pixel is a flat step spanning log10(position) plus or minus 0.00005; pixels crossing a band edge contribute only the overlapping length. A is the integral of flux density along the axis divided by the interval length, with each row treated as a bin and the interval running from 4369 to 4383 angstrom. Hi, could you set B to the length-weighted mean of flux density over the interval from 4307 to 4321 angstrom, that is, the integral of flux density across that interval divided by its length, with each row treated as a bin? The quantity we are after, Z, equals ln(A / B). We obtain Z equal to -0.022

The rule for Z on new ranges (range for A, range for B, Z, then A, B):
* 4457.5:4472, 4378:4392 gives -0.044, 2.94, 3.08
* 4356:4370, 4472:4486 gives 0.077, 3.33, 3.08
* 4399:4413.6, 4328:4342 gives -0.214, 2.96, 3.67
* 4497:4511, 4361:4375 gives -0.056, 3.08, 3.26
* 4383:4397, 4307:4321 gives -0.063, 3.02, 3.22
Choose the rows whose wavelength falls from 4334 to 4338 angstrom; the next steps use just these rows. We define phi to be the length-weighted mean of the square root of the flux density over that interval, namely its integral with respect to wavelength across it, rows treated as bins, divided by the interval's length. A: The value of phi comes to 1.93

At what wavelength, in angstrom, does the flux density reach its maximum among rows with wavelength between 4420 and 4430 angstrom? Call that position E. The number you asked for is 4420.17 angstrom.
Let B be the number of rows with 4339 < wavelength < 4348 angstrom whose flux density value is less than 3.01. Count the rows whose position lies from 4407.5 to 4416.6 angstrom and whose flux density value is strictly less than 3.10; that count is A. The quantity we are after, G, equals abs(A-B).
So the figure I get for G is 9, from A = 9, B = 0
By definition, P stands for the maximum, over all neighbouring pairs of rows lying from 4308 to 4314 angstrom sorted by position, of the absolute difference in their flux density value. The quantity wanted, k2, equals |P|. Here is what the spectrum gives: 0.061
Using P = 0.061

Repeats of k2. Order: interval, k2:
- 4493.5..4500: 0.048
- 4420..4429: 0.058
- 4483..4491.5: 0.099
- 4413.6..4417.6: 0.025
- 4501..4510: 0.048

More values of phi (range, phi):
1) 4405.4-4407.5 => 1.73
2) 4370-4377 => 1.76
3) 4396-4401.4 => 1.73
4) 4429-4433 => 1.66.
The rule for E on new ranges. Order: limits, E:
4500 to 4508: 4500.27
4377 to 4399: 4379.64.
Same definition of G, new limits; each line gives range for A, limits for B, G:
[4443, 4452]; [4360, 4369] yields 4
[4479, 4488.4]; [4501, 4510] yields 4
